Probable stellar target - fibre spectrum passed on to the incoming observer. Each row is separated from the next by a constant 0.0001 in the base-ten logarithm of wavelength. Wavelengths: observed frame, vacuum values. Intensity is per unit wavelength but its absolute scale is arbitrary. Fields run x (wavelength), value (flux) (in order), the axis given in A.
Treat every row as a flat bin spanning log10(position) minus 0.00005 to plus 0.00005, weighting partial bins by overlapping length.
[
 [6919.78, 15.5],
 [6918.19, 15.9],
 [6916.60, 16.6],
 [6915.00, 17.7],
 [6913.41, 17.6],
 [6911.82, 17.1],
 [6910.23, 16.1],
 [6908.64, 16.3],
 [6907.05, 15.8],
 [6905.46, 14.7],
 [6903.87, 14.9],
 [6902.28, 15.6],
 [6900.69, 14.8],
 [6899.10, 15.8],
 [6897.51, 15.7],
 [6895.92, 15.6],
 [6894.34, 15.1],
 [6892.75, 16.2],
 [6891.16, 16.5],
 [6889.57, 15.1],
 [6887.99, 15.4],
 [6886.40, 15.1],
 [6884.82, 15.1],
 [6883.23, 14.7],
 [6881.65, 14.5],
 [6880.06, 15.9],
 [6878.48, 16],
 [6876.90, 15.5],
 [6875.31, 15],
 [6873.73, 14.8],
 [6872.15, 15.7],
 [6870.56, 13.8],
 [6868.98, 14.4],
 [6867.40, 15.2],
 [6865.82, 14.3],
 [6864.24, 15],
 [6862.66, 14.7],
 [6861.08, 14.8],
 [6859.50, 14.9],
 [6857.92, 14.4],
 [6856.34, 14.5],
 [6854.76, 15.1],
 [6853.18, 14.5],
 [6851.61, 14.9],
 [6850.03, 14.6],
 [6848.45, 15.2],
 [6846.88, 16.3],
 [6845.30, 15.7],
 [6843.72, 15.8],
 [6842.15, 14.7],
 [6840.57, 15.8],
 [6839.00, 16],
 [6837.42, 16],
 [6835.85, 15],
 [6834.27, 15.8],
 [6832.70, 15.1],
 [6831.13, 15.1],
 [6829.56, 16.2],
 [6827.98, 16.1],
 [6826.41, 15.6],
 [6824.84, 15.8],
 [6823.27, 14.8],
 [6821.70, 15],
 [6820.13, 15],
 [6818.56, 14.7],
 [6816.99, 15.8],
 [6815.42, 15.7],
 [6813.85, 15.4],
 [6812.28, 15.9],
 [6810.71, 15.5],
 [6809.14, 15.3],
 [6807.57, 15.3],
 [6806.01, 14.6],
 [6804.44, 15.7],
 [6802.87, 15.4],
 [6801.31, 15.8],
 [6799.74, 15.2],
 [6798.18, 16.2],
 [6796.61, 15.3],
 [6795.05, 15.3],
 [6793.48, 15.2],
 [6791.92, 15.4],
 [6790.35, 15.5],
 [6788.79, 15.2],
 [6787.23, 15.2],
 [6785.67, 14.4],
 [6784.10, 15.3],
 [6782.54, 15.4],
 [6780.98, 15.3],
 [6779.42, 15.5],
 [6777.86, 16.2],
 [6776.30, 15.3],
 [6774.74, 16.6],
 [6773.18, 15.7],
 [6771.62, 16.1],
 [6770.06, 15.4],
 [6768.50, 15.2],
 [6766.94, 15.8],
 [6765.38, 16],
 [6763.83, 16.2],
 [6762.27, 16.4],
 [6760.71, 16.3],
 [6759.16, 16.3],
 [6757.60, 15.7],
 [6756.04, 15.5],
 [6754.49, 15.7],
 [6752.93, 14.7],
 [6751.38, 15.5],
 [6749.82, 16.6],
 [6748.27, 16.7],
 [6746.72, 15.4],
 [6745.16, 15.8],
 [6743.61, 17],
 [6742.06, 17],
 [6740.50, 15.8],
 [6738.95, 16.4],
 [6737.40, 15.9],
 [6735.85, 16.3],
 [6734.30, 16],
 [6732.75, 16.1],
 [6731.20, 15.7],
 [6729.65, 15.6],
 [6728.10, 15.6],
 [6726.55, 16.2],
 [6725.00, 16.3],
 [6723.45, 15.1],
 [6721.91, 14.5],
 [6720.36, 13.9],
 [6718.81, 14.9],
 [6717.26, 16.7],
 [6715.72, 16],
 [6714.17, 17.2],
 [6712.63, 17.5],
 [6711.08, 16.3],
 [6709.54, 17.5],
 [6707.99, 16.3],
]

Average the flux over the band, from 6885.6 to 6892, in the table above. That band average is 15.5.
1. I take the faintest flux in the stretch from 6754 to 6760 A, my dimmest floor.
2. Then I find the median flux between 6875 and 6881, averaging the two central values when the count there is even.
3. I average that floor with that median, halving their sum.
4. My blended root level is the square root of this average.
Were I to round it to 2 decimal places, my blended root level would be 3.95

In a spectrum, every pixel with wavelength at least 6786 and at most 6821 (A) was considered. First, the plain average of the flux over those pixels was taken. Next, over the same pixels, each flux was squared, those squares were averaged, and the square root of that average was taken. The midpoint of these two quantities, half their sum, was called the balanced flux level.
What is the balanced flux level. 15.39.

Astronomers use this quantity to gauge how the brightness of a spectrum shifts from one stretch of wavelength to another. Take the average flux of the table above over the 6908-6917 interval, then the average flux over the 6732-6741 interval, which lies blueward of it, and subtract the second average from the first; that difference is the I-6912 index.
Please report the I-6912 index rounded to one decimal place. 0.8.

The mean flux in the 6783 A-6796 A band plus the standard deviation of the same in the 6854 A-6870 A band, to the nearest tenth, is 15.5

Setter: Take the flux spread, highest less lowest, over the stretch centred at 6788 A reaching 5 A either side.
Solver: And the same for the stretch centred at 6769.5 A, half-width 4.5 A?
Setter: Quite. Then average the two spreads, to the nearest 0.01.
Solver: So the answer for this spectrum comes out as 1.00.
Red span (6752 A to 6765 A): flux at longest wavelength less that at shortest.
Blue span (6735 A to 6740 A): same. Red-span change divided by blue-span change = 15.0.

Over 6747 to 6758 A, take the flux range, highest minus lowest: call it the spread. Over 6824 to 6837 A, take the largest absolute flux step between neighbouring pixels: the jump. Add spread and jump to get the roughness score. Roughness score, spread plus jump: 3.1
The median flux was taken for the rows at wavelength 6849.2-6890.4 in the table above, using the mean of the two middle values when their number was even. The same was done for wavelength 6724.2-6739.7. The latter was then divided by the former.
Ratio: 1.08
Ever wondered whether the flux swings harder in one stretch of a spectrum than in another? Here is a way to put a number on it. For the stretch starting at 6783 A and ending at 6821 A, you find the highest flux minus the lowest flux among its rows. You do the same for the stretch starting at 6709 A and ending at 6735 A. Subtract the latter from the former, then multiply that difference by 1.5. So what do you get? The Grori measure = -2.7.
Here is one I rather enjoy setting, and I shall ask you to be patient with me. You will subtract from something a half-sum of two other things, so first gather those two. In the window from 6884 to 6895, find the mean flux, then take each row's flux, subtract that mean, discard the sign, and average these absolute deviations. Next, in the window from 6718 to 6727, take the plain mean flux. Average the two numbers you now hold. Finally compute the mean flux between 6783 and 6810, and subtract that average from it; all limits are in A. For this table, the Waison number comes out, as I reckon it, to 7.5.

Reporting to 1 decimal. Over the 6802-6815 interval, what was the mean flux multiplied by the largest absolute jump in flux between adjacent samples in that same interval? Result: 16.9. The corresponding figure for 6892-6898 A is 17.2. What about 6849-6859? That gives 8.8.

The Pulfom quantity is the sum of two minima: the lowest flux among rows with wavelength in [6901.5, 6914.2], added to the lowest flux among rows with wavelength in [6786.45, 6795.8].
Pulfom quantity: 29.9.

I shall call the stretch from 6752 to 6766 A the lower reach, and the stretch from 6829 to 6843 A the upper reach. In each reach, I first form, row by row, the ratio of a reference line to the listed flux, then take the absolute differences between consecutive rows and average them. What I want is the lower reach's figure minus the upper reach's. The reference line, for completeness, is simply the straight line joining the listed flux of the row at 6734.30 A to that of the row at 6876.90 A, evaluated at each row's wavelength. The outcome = -0.020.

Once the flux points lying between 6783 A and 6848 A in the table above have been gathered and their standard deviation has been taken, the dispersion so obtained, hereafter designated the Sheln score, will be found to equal 0.46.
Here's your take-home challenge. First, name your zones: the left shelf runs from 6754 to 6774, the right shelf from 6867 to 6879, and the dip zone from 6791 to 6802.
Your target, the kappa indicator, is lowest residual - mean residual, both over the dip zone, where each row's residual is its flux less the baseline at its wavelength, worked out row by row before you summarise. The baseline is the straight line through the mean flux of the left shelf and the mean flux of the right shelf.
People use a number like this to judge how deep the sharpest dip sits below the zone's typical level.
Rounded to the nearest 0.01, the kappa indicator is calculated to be -0.31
